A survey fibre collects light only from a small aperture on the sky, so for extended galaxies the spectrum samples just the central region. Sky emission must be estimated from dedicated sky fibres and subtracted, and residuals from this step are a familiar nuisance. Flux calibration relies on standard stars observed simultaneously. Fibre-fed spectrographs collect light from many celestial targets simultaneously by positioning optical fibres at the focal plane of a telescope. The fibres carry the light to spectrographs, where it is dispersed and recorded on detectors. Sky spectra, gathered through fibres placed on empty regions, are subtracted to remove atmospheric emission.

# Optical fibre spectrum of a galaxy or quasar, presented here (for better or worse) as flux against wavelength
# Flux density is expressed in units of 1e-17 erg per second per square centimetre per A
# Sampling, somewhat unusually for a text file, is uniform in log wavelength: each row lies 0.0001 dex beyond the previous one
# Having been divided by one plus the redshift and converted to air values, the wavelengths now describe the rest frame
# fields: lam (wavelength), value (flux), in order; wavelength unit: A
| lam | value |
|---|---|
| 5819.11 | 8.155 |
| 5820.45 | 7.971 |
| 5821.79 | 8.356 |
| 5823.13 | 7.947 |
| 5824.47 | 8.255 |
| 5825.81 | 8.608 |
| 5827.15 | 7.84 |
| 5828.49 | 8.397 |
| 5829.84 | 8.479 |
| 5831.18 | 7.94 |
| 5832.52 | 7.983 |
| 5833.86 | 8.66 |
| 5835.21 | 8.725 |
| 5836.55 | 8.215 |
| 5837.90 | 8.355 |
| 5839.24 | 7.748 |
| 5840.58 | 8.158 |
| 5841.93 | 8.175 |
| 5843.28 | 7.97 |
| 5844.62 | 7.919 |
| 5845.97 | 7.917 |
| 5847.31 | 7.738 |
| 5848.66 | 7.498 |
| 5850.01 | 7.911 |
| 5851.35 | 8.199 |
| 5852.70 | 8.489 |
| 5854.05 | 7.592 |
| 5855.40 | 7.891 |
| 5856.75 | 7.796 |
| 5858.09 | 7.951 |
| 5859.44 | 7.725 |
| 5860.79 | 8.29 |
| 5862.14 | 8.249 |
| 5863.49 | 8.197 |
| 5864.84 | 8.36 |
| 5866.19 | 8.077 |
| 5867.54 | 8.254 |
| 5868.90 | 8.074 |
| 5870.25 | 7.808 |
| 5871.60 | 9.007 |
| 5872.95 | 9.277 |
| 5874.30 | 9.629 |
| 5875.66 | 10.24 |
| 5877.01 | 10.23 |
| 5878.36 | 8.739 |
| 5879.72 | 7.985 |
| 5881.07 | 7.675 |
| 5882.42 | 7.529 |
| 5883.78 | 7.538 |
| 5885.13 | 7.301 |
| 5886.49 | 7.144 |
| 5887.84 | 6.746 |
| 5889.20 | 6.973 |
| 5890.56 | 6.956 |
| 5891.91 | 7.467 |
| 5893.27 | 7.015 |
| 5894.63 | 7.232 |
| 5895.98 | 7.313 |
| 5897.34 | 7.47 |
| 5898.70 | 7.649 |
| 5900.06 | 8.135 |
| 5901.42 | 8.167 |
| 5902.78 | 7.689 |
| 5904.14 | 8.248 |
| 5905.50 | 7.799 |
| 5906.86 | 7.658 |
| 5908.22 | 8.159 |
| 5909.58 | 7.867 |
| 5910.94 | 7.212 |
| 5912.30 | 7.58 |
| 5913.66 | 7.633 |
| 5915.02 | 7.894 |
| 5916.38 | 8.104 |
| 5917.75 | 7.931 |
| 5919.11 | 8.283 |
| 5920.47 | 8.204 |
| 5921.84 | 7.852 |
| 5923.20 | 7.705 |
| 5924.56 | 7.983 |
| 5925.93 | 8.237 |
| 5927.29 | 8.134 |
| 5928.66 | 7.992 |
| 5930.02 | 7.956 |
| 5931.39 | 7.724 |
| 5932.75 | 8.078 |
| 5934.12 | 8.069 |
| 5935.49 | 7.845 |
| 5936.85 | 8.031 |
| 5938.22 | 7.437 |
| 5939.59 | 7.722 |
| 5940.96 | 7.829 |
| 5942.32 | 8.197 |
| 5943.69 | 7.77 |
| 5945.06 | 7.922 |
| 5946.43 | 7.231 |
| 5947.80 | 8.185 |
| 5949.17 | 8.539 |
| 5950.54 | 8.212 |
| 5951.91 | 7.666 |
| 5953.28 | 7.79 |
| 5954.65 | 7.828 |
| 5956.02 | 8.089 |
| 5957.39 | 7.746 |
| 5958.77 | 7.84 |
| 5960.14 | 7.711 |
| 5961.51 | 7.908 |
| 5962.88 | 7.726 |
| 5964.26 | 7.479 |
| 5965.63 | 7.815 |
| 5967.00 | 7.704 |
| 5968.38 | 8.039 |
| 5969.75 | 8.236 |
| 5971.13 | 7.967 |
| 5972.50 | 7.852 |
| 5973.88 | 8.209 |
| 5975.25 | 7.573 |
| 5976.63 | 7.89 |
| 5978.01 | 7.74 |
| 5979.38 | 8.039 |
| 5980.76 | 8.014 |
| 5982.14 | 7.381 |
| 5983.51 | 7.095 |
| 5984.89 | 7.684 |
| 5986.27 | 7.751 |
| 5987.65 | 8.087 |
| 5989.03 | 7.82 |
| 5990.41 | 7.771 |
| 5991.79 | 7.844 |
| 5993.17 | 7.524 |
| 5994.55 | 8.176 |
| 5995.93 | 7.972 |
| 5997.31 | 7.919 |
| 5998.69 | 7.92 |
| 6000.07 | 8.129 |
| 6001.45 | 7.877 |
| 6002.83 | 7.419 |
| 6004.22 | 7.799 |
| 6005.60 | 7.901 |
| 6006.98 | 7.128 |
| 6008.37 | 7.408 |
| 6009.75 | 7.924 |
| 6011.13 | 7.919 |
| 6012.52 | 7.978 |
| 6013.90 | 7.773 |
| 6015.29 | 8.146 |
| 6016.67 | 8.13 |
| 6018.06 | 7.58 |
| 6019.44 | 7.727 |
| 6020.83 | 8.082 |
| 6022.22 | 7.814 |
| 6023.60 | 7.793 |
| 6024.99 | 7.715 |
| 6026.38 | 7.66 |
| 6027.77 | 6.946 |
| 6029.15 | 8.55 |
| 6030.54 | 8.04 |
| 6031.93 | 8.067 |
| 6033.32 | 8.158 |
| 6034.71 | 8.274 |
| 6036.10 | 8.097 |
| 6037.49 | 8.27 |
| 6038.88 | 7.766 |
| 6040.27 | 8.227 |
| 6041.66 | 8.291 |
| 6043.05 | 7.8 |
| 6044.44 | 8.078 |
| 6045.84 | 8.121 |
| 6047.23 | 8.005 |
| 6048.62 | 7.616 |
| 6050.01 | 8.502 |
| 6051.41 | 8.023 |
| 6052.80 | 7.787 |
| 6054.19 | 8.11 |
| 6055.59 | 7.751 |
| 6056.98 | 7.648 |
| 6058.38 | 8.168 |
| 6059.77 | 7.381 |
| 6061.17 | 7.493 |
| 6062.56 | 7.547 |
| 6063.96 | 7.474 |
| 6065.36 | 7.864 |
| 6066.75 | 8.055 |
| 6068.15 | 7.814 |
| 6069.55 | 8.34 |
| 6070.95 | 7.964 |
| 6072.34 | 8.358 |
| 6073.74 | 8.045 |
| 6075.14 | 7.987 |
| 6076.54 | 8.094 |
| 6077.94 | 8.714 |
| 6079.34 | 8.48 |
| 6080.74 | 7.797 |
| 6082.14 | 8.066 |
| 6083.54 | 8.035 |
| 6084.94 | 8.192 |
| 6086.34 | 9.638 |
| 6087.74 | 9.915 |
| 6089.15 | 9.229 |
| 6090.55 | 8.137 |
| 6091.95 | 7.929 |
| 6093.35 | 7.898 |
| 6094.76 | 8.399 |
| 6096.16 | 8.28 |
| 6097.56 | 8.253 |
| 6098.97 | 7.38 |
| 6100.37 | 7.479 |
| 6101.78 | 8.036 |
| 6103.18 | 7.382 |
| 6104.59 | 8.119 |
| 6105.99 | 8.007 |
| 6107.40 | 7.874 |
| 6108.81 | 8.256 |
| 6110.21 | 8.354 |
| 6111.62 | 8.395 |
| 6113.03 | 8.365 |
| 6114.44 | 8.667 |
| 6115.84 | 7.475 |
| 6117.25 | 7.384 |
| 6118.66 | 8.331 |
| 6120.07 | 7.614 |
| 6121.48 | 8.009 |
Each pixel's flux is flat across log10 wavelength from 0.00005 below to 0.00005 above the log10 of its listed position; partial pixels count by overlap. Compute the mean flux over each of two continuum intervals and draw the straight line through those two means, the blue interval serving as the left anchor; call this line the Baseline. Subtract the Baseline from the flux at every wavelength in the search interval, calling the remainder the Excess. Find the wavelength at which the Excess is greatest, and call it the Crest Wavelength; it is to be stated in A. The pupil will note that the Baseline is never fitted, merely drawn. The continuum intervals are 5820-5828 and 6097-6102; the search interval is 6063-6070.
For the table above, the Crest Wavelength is 6069.55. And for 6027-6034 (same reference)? 6029.15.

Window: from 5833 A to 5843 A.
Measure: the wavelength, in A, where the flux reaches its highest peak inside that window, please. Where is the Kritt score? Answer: 5835.21 A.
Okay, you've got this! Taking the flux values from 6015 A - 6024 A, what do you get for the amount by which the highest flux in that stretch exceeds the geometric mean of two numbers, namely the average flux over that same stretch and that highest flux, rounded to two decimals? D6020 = 0.13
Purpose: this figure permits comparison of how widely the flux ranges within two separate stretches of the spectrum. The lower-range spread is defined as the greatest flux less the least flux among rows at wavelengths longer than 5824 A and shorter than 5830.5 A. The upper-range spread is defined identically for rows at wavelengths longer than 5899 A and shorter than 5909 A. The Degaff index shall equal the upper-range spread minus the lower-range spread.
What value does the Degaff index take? -0.18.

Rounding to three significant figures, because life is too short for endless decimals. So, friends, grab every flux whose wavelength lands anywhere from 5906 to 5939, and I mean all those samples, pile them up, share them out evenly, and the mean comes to 7.90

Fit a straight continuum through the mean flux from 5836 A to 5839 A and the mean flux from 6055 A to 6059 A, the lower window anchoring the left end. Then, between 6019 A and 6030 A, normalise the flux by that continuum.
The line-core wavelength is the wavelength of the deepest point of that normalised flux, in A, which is 6027.77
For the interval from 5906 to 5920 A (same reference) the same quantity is 5910.94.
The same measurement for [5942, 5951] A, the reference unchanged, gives 5946.43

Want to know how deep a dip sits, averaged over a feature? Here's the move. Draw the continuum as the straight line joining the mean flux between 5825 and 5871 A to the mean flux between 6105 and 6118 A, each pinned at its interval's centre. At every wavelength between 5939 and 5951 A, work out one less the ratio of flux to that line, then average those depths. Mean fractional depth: 0.017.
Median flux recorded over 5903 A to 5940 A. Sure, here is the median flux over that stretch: 7.93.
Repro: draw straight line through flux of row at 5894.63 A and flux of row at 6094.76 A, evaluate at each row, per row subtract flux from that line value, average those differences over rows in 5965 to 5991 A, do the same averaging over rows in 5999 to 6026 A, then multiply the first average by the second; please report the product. -0.012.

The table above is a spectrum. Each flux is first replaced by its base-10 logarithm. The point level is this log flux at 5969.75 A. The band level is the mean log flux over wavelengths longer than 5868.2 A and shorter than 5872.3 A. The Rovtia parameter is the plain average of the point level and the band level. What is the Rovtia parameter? 0.917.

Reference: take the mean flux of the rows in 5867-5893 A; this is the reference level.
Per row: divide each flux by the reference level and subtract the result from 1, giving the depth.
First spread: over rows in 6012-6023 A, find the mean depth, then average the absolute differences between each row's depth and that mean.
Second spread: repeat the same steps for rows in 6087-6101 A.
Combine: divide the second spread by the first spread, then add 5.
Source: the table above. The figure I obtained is 8.0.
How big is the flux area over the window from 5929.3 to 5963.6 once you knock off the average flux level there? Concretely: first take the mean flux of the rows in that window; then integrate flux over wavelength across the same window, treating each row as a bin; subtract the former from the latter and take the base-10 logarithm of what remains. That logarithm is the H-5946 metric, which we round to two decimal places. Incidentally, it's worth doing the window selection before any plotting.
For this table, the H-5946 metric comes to 2.42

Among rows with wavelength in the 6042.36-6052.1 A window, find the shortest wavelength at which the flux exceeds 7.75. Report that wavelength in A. 6043.05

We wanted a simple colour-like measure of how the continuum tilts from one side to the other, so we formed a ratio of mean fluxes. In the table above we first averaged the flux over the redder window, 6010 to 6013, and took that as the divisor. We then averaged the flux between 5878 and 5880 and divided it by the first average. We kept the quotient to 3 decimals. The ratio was 1.052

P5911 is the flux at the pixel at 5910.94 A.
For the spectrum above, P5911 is 7.212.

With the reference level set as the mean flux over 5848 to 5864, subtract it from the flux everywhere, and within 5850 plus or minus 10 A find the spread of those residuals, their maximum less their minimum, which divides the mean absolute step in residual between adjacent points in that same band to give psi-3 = 0.24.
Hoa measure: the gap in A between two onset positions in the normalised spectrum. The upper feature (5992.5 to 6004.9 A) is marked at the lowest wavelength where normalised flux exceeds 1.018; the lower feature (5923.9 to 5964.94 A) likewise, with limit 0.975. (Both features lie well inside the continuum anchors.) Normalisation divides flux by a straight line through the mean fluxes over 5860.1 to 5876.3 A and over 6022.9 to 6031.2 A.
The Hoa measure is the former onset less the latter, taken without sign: 68.6 A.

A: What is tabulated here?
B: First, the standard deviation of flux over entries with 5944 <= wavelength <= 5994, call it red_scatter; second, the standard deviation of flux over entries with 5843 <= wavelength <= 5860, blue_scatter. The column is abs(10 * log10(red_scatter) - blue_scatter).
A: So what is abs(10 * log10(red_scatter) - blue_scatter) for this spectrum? 5.7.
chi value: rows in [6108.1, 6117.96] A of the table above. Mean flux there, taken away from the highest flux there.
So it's 0.5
